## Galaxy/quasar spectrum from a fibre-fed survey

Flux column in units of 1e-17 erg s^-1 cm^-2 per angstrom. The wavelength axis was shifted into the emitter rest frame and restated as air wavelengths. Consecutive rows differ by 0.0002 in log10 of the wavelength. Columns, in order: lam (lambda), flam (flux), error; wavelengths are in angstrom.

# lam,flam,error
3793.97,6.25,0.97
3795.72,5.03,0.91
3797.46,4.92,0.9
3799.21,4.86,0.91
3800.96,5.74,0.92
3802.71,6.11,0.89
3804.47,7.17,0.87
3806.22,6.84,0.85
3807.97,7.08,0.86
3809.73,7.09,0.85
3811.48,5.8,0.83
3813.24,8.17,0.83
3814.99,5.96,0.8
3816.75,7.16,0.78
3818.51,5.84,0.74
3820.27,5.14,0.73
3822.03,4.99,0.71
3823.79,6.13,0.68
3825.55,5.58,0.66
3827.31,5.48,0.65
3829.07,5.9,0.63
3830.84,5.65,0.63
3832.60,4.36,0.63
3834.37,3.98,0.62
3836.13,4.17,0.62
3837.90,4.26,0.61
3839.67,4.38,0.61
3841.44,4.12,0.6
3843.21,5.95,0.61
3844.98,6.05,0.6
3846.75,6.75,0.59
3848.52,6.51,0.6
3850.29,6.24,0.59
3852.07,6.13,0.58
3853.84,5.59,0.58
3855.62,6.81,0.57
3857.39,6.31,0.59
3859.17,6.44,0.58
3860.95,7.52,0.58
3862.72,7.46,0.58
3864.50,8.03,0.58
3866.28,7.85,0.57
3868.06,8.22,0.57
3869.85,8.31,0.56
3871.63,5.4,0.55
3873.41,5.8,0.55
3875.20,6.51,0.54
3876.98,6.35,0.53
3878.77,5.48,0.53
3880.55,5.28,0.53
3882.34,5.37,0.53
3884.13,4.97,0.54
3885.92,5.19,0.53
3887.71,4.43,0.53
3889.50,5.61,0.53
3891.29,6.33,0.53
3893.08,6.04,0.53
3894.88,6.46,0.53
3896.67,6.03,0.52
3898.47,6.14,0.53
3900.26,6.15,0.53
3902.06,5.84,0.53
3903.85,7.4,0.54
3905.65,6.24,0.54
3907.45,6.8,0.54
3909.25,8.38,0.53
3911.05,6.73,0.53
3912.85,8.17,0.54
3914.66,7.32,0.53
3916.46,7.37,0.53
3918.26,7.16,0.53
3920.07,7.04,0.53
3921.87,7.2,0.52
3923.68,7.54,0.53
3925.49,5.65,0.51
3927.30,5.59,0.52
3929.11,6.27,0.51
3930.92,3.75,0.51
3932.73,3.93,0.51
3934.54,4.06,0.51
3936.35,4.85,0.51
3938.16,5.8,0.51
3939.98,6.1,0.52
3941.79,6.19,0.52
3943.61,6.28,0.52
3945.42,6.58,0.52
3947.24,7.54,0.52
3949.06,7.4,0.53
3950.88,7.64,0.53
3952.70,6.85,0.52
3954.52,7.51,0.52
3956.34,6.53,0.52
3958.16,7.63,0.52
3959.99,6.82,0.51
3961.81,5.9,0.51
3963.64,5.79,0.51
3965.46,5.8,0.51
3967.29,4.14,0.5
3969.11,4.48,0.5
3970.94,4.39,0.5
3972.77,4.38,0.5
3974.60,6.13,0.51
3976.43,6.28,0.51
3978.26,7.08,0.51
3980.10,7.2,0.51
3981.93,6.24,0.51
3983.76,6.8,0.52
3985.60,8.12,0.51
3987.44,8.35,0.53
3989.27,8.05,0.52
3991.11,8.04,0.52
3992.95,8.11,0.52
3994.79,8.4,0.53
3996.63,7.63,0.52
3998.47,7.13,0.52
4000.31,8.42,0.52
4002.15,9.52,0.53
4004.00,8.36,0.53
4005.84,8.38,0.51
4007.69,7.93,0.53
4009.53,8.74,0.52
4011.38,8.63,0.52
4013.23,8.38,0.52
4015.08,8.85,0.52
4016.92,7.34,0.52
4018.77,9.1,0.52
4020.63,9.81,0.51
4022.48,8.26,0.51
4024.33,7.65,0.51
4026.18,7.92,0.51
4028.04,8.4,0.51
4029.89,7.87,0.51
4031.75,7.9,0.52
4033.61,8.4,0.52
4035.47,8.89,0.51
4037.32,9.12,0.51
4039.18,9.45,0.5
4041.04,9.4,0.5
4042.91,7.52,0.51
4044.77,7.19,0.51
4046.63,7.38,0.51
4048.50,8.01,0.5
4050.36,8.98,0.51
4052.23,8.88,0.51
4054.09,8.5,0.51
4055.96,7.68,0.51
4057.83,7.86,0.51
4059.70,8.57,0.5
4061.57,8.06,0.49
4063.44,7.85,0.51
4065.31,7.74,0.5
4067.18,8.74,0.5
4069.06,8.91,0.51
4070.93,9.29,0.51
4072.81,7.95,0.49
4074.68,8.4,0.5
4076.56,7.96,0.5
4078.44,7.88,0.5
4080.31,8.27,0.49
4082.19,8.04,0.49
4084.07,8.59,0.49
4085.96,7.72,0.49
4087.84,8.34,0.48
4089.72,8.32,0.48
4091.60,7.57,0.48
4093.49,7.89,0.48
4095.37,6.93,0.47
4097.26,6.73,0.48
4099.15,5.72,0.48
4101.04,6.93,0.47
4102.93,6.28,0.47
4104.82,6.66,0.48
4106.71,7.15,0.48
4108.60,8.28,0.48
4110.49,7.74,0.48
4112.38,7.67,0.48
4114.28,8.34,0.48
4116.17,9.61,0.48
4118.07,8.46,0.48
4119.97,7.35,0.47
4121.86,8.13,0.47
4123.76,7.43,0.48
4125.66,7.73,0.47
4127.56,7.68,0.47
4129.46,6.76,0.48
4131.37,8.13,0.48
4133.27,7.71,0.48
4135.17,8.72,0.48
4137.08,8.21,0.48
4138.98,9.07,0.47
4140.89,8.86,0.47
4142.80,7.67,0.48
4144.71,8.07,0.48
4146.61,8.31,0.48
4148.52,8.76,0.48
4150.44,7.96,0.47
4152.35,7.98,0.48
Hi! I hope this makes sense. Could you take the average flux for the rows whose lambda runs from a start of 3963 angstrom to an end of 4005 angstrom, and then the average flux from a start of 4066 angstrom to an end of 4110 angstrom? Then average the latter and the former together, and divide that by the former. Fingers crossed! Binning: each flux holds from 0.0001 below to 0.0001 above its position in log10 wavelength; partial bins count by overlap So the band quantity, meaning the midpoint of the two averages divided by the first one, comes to 1.06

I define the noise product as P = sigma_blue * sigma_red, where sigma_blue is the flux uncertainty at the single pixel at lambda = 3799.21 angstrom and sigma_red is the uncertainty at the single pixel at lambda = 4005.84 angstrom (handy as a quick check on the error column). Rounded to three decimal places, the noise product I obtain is 0.464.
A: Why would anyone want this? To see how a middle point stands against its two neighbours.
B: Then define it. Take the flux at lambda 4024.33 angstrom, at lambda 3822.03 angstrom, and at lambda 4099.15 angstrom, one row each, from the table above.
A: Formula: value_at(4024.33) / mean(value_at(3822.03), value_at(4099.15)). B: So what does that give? 1.4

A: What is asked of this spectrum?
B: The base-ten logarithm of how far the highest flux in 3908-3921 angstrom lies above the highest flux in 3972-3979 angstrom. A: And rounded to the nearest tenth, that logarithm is 0.1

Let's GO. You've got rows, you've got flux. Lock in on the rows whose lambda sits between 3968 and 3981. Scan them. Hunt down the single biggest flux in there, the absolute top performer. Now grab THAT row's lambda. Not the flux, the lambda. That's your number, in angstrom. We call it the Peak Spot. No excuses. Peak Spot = 3980.10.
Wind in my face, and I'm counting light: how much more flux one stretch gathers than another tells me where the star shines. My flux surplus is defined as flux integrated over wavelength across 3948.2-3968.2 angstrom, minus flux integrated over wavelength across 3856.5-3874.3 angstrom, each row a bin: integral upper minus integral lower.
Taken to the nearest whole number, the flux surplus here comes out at 4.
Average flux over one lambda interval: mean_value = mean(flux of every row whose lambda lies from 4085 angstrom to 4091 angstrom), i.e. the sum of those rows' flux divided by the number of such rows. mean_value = 8.1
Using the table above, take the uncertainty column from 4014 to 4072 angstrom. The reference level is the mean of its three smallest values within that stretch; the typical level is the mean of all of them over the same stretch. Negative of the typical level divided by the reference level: -1.02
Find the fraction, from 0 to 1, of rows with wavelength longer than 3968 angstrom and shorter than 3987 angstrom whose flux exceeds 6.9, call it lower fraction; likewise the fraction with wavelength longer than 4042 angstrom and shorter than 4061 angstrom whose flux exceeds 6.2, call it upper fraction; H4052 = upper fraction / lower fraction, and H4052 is 3.3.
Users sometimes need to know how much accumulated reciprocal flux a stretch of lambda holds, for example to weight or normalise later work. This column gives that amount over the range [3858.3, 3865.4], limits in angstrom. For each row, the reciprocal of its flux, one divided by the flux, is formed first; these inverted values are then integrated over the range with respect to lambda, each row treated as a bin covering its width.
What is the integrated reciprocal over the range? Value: 0.97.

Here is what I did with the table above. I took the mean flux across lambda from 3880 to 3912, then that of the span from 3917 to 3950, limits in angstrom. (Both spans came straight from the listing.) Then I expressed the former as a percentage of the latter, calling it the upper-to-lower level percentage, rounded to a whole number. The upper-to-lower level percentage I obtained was 100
